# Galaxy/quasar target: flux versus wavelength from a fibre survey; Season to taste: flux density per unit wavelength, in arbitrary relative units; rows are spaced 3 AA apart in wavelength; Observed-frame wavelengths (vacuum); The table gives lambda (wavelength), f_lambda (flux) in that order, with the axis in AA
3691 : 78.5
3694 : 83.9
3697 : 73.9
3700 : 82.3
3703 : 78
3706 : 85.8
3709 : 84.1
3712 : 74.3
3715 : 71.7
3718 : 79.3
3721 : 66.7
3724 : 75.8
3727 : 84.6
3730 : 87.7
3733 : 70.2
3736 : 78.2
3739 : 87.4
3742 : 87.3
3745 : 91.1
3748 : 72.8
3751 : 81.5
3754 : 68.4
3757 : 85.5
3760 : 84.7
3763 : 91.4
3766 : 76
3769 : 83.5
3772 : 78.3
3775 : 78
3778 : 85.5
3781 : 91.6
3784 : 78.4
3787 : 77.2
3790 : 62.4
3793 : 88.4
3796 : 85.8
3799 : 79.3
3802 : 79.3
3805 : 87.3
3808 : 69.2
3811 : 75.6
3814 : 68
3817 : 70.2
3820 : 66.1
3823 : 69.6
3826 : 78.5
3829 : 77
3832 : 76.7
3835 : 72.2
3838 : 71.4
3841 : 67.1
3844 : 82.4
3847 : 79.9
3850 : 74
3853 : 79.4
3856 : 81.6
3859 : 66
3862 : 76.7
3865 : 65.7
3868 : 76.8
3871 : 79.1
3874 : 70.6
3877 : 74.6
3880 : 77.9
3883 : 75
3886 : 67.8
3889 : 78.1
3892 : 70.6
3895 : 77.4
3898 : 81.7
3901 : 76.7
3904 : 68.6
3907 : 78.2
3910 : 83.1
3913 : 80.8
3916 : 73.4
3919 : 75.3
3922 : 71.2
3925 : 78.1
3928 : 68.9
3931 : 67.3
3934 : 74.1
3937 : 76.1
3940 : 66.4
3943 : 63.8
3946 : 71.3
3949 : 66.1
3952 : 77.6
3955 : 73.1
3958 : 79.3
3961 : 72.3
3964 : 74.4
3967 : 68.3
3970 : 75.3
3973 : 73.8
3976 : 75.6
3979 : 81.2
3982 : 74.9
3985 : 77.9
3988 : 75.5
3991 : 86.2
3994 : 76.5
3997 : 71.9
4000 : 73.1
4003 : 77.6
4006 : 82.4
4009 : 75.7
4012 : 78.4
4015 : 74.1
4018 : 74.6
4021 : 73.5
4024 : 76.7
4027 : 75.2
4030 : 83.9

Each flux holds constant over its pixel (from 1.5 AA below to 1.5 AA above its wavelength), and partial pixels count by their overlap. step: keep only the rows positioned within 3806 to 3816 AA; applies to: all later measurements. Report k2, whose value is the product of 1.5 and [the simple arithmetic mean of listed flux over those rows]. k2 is 106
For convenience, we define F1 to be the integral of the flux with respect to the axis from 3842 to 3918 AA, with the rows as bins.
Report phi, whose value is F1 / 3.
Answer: 1920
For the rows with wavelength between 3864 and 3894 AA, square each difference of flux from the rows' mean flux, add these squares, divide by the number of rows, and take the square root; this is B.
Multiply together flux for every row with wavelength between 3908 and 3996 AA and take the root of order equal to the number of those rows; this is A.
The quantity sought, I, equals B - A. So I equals -70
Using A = 74.2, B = 4.4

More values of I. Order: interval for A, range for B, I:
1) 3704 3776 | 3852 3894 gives -75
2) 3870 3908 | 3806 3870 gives -70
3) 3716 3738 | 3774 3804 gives -70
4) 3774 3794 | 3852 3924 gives -75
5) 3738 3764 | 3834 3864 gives -77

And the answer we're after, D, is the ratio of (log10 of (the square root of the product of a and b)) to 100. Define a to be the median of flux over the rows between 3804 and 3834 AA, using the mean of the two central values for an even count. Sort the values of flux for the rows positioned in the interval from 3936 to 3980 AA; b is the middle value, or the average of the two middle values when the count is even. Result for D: 0.0187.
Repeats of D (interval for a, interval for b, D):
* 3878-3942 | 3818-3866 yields 0.0188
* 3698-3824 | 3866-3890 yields 0.0189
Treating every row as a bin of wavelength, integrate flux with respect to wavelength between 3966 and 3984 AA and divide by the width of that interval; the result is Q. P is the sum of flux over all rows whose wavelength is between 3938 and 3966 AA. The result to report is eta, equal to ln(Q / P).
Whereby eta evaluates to -2.1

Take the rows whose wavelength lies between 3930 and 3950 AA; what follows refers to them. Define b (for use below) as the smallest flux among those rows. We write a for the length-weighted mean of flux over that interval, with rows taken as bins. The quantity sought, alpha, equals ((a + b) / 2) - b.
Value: 2.8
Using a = 69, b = 63.8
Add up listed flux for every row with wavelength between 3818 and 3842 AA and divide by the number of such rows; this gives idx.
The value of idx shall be 72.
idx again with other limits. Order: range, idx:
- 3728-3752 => 82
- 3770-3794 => 80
